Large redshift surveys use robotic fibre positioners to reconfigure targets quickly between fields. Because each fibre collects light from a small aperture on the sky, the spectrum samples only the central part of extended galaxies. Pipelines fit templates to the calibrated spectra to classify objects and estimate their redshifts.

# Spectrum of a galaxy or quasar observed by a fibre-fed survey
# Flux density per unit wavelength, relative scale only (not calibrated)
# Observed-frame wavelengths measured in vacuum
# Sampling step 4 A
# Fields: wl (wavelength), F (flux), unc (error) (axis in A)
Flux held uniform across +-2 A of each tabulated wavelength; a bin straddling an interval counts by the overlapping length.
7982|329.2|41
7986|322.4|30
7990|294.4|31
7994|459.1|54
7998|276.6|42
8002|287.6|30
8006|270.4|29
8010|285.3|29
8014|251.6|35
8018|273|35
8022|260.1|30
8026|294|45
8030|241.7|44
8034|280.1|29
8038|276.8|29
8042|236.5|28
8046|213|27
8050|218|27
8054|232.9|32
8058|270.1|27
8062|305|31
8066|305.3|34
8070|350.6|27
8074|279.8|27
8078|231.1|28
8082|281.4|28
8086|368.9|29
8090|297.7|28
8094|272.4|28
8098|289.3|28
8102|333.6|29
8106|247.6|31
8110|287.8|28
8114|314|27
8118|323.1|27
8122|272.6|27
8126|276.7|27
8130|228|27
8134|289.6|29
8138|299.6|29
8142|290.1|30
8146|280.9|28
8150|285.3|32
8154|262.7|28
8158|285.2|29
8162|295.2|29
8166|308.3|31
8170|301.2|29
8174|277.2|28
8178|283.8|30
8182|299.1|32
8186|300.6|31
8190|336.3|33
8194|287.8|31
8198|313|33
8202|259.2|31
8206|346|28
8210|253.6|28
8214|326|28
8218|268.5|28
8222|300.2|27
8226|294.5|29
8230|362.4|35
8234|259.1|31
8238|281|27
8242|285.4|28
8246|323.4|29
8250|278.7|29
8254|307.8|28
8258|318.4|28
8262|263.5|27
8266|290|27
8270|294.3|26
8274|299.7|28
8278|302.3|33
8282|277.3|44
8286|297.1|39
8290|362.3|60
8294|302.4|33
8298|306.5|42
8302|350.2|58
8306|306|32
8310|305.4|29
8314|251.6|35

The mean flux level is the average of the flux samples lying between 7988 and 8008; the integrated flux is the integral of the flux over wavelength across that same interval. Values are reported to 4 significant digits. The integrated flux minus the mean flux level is 6035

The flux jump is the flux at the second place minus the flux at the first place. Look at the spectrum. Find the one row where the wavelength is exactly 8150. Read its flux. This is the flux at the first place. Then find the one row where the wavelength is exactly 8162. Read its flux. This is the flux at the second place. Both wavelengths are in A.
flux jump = 10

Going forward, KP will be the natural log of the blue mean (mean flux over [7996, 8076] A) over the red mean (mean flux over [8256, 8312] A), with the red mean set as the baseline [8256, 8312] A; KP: -0.12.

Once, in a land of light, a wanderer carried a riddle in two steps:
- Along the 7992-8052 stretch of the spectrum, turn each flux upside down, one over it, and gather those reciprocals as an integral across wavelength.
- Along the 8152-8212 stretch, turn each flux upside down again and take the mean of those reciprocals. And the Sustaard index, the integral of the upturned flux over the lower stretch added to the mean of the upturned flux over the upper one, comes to 0.228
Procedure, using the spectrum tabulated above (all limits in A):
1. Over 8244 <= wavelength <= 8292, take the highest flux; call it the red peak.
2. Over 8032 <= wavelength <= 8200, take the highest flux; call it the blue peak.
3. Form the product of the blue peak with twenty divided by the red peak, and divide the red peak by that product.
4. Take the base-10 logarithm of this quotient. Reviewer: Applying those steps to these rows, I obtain 1.25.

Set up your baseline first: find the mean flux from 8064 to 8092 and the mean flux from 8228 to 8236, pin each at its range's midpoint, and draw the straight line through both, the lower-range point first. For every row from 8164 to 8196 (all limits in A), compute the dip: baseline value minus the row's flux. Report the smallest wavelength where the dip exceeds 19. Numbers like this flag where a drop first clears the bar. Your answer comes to 8174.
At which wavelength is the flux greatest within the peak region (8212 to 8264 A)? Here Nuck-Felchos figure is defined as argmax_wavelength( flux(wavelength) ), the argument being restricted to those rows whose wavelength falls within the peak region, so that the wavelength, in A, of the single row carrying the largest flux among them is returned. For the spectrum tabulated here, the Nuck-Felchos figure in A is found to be 8230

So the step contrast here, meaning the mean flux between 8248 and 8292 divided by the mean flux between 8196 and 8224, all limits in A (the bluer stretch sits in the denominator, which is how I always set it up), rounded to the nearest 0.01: 1.01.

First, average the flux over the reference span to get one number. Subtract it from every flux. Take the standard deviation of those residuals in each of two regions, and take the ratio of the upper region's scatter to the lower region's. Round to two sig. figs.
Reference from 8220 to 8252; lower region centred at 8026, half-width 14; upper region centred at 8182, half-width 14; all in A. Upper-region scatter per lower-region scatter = 1.1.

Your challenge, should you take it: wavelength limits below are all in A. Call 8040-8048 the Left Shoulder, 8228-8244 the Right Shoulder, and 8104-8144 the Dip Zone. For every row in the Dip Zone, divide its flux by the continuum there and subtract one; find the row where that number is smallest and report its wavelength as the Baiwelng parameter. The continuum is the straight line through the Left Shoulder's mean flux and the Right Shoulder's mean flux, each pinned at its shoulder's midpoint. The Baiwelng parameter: 8130 A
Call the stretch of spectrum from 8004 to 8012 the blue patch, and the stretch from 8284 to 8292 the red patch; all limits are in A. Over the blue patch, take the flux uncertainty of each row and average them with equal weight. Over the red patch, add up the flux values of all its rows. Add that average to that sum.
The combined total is 688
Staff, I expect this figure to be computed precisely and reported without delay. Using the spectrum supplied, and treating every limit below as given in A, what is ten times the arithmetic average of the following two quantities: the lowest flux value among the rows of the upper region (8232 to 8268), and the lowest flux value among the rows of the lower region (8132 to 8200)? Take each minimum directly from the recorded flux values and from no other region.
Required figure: 2609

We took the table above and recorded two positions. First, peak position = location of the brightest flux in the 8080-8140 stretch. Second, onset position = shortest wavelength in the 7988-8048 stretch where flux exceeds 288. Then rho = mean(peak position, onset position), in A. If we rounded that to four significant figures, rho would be 8038 A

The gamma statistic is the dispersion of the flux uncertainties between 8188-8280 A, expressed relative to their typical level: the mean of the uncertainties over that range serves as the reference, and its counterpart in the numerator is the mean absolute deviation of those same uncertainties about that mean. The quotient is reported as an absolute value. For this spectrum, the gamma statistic 0.067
